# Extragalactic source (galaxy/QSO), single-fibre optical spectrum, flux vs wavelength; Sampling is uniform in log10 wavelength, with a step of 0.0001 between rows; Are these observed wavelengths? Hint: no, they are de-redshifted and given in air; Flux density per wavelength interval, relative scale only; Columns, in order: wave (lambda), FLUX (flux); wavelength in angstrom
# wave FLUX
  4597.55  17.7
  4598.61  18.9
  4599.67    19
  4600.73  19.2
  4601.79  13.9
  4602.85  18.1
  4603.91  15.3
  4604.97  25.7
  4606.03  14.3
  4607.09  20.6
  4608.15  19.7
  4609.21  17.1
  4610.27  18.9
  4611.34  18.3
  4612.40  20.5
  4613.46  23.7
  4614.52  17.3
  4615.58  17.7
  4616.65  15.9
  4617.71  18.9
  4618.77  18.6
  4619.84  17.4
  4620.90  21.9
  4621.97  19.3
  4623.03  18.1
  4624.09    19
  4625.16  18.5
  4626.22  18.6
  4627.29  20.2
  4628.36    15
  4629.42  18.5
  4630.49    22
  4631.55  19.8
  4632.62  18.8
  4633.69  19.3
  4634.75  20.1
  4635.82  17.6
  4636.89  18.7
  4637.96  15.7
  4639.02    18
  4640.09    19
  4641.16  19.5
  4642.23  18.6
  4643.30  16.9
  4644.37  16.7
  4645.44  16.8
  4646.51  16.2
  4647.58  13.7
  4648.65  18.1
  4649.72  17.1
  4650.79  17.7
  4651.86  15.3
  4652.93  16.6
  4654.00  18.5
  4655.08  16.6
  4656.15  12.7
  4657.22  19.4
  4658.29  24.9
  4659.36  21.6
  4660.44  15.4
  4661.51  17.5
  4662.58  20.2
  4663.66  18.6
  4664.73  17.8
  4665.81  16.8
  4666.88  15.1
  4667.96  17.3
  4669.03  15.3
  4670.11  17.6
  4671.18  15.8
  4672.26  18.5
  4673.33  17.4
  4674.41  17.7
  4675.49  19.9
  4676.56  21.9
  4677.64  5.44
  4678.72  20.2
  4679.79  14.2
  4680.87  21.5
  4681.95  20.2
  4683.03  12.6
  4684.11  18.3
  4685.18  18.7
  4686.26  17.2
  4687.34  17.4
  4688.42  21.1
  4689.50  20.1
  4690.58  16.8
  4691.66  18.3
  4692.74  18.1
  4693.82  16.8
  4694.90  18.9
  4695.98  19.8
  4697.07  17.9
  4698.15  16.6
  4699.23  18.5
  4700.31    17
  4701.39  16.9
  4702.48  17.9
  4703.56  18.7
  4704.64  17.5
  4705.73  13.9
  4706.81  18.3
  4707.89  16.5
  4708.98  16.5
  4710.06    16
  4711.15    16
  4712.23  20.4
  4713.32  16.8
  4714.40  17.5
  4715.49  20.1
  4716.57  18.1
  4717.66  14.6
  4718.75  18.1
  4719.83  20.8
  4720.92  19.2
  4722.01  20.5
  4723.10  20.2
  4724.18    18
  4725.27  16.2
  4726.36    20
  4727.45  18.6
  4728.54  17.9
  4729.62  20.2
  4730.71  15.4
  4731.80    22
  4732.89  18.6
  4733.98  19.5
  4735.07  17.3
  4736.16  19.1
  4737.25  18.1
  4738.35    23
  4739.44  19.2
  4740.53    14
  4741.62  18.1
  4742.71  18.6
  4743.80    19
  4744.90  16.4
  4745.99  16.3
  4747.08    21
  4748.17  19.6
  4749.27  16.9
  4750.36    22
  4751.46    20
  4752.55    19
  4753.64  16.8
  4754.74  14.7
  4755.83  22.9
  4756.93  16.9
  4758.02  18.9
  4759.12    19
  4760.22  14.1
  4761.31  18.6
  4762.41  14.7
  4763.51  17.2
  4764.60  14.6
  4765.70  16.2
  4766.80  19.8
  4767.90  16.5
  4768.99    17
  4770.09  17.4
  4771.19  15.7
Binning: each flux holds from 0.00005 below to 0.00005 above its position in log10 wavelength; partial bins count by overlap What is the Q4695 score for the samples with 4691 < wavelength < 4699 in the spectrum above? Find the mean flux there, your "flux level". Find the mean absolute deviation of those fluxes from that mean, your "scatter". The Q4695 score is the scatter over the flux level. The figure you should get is 0.0454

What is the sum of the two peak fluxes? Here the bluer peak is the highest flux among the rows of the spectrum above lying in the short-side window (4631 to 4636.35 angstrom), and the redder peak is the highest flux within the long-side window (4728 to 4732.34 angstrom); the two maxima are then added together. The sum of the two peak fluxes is 42.1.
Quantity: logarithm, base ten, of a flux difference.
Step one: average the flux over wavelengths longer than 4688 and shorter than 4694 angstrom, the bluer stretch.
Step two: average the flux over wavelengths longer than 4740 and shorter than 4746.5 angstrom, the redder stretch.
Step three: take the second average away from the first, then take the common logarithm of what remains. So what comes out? 0.2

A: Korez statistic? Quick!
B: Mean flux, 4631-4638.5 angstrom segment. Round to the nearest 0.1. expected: 18.6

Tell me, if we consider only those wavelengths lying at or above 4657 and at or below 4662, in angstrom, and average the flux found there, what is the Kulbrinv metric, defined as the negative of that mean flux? -19.8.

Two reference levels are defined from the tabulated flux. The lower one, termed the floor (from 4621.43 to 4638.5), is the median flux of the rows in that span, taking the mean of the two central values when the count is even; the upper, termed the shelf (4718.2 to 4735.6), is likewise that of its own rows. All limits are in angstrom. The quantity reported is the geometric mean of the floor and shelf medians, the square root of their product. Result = 18.8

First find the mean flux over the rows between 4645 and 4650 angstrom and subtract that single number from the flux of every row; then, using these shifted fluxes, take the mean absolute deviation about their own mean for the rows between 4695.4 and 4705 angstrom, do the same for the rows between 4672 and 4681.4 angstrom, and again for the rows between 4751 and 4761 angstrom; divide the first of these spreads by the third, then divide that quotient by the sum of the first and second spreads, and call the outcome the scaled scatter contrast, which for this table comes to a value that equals 0.09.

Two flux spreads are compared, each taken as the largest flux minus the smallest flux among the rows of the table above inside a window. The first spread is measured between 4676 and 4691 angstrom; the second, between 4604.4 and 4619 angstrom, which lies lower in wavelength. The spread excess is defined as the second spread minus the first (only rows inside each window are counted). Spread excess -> -5.1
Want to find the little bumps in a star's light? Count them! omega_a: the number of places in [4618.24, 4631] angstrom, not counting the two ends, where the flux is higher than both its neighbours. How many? 3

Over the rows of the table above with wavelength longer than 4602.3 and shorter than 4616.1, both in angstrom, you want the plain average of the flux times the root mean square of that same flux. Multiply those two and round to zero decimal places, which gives 366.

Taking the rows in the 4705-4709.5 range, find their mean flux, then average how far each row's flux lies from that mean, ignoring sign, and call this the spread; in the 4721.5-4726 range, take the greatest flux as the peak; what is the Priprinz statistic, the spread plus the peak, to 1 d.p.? 21.7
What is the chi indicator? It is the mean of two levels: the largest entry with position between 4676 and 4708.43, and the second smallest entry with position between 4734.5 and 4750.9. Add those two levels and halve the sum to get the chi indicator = 19.1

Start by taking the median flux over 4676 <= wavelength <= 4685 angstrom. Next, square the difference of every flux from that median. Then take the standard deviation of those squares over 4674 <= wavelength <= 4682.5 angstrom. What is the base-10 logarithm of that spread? 1.8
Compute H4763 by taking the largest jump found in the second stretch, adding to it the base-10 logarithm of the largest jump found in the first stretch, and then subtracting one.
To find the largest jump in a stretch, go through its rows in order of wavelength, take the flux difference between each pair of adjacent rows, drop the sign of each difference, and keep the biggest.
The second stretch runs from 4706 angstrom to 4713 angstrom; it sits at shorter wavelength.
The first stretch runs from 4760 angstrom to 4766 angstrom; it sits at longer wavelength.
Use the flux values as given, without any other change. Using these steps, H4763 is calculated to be 4.1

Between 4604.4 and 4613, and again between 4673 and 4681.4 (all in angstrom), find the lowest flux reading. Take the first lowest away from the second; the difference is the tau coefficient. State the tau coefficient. -8.9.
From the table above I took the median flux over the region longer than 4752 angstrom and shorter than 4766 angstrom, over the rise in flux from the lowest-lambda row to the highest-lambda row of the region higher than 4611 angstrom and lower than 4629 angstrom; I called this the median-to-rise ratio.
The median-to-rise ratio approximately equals -5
